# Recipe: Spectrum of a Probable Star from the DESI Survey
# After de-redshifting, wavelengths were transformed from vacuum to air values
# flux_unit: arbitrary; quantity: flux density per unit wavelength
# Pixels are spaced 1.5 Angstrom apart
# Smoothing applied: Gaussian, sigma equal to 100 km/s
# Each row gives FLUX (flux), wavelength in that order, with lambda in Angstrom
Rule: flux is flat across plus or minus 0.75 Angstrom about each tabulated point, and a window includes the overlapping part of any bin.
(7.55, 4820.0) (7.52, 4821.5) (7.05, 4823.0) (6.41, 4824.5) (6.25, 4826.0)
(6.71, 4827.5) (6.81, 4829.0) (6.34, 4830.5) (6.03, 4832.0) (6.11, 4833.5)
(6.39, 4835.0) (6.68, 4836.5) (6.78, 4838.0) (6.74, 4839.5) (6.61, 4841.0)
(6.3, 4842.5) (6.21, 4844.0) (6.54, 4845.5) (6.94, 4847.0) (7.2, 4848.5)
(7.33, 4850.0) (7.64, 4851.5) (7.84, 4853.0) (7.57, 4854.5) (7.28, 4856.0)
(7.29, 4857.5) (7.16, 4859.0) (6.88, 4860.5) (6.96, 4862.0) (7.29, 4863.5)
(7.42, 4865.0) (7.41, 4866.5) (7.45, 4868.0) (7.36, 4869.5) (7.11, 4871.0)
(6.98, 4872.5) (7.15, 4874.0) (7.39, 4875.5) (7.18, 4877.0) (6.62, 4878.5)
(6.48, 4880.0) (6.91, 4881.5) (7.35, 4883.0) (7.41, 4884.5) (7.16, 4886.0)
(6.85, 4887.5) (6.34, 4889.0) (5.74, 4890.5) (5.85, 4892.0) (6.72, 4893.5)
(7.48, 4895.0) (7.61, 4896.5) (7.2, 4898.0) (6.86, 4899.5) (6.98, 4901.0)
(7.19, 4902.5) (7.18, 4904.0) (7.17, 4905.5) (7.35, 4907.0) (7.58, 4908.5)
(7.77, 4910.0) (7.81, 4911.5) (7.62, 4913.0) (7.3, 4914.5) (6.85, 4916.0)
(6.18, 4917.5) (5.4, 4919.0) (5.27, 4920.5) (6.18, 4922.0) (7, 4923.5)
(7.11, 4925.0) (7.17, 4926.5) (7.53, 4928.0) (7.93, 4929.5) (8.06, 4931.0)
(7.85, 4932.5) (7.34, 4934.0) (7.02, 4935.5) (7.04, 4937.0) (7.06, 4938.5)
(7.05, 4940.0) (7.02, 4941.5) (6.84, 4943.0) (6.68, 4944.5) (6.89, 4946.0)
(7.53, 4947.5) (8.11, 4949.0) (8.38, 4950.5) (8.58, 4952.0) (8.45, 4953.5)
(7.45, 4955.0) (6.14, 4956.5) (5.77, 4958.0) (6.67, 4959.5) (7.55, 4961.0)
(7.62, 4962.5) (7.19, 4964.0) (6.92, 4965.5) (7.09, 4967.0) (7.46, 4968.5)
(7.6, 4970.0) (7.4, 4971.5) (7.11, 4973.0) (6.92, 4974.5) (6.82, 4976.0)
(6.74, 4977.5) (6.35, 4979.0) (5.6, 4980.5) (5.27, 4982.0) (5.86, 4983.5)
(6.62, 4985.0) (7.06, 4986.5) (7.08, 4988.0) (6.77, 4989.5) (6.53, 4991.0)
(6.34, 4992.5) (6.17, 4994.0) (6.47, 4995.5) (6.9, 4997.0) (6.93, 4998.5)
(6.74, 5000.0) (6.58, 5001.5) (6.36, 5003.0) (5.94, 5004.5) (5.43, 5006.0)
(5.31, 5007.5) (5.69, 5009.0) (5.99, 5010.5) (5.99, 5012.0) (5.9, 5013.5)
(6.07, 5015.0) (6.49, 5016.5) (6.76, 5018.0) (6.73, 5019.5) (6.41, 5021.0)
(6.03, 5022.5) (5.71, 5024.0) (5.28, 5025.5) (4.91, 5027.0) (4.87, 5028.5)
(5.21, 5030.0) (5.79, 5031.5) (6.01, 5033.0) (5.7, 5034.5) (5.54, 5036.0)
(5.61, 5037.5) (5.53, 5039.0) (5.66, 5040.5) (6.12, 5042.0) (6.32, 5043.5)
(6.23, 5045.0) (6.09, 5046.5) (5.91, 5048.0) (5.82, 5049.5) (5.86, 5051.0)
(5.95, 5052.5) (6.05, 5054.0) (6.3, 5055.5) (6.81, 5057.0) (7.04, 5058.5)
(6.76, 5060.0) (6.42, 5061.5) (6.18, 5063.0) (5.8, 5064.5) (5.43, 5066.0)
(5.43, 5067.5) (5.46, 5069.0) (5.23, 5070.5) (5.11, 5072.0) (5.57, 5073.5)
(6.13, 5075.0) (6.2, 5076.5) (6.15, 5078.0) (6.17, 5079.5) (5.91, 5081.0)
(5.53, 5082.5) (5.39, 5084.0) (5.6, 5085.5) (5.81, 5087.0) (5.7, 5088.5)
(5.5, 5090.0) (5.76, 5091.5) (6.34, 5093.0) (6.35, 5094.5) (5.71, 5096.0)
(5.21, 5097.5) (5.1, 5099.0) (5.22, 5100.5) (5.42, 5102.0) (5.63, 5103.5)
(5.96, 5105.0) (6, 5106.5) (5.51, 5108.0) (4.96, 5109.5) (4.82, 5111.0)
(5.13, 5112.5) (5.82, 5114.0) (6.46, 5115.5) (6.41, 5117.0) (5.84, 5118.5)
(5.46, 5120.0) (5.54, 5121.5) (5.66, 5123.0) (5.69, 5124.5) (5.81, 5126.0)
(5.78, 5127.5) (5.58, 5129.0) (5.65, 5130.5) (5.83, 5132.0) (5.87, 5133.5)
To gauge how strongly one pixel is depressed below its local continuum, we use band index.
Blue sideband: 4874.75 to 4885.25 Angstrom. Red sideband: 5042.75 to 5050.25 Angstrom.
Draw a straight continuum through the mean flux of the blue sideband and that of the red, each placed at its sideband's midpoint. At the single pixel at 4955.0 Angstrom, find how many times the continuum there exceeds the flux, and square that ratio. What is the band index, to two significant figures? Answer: 0.79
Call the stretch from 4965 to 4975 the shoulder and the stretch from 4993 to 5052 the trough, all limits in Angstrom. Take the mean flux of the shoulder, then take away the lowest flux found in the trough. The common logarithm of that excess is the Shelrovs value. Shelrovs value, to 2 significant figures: 0.37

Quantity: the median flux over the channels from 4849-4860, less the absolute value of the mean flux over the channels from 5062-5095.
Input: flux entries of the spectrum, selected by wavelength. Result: 1.6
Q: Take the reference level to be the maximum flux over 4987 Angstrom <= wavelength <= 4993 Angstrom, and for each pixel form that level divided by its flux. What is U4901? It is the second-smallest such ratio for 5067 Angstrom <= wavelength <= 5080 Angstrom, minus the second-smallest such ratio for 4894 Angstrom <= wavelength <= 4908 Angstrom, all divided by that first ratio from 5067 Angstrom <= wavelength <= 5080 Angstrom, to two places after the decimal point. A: 0.18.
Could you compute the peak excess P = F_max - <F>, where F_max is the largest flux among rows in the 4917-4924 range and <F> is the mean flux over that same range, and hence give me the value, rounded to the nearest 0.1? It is 1.0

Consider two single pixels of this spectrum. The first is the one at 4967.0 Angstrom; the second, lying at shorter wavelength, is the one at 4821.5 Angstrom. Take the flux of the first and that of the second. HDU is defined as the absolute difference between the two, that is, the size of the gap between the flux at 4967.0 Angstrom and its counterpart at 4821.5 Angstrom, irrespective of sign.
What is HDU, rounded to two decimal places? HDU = 0.43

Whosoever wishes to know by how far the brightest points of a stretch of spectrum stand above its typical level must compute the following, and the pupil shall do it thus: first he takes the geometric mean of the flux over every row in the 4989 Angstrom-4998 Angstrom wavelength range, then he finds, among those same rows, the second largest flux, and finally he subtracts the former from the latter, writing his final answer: 0.2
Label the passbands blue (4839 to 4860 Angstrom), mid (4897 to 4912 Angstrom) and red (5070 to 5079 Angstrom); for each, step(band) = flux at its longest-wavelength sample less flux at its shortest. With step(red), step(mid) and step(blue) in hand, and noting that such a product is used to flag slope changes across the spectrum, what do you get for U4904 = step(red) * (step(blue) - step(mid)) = -0.17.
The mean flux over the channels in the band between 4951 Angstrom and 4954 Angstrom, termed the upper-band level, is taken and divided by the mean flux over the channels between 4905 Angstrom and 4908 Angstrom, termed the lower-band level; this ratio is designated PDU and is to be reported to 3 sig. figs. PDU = 1.17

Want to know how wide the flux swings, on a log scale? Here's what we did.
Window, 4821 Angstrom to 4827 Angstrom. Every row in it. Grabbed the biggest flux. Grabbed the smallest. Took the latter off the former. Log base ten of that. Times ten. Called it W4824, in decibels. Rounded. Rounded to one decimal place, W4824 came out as 1.0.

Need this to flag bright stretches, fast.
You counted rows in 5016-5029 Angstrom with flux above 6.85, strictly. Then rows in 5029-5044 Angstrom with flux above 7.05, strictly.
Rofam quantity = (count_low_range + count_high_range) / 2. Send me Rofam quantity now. 0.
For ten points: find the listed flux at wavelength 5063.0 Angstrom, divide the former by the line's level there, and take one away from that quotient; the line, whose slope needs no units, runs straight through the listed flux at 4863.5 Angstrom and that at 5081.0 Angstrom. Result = 0.026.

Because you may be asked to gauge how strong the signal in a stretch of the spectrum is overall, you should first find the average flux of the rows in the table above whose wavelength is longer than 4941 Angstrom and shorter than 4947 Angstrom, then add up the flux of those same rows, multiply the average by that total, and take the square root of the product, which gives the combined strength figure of 13.7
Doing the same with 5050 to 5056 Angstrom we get 12.1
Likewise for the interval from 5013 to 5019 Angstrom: 12.6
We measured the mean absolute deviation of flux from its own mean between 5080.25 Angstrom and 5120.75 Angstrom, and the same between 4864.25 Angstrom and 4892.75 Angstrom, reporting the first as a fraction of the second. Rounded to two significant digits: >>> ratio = 0.83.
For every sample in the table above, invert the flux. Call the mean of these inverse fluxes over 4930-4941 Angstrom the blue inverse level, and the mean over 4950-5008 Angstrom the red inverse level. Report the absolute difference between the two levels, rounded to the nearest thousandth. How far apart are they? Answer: 0.013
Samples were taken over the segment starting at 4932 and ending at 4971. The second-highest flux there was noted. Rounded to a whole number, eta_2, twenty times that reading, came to 169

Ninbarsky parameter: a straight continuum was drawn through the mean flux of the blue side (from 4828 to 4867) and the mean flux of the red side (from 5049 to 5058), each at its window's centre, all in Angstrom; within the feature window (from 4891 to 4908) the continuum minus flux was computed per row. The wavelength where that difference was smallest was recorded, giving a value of 4896.5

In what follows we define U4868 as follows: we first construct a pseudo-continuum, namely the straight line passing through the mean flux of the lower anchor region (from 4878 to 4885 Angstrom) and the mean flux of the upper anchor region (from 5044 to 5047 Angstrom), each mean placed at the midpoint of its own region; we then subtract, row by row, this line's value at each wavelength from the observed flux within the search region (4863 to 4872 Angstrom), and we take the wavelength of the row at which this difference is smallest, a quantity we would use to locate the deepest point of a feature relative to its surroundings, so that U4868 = 4871.0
